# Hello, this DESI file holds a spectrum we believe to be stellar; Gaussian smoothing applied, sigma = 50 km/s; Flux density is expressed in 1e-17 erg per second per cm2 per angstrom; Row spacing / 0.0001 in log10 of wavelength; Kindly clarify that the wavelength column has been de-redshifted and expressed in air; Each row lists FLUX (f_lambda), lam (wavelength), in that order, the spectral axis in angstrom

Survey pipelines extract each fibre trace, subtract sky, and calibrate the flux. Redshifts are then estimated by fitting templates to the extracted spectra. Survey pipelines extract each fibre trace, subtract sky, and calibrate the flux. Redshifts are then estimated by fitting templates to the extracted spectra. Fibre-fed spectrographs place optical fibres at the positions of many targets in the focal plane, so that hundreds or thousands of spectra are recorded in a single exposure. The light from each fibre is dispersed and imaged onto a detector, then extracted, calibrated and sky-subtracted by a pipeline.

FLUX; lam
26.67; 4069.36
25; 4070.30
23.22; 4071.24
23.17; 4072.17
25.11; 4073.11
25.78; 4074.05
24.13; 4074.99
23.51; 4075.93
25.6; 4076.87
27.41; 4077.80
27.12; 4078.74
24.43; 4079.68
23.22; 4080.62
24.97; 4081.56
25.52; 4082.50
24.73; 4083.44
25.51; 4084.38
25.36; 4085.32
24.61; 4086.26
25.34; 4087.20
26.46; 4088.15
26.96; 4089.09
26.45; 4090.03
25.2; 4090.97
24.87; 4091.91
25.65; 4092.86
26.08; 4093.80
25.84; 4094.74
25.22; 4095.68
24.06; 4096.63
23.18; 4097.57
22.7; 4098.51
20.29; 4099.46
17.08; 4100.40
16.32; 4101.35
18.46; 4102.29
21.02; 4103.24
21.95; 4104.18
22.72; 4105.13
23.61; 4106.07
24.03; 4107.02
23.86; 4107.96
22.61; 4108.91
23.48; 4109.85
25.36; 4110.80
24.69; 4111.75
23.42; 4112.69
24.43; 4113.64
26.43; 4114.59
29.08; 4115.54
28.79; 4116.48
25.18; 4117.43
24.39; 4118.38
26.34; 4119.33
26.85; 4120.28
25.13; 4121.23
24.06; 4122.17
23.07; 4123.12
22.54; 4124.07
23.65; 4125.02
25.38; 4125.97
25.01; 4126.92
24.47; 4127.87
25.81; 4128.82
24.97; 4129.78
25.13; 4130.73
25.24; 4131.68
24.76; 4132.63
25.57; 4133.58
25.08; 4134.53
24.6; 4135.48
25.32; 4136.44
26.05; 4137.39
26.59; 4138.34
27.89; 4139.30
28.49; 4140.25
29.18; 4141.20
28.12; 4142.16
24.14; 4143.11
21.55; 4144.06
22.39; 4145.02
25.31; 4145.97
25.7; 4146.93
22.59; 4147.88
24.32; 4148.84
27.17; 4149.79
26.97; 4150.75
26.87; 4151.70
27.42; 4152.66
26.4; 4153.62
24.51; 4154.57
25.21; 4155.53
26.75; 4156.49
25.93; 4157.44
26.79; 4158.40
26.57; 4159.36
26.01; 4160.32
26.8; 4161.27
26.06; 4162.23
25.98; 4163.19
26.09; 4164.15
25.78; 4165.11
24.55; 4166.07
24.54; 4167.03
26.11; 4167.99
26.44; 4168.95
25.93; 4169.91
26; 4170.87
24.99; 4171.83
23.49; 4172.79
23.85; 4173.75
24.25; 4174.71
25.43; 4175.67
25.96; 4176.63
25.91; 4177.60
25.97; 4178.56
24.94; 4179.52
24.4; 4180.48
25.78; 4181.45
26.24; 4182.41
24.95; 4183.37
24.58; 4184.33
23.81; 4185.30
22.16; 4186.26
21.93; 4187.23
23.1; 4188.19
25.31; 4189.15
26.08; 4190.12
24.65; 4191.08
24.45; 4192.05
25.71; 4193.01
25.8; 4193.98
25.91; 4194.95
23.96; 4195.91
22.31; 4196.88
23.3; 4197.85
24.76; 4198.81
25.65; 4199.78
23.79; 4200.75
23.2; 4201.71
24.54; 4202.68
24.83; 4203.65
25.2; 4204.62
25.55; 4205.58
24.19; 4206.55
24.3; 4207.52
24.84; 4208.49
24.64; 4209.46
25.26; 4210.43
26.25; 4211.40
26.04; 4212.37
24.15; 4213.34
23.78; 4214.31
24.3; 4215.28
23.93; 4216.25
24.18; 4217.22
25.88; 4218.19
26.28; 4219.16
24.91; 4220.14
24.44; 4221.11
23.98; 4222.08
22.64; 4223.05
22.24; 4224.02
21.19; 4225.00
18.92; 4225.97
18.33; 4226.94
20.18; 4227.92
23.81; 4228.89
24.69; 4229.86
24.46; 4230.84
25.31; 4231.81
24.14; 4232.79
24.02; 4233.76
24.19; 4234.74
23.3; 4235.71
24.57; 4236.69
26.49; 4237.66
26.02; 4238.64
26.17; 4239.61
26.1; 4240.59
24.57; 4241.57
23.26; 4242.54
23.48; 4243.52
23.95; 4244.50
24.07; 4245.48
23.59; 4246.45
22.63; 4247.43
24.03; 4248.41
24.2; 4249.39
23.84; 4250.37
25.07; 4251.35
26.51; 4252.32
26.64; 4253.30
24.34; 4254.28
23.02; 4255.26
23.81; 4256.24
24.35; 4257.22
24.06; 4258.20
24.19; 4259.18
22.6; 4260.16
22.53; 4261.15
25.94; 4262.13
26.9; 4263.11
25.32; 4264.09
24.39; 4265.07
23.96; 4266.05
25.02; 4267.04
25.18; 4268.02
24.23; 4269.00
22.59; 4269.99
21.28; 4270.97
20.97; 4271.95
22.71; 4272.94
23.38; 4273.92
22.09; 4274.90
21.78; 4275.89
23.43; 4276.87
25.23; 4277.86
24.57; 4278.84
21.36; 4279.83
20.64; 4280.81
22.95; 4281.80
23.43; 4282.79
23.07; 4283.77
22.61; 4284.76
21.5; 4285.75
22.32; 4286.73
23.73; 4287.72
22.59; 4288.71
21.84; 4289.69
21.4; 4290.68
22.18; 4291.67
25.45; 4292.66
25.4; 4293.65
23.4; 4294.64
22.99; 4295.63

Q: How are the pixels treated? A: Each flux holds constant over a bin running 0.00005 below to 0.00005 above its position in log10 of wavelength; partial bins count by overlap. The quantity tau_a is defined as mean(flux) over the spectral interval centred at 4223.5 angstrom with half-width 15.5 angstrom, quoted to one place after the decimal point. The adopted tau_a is 24.0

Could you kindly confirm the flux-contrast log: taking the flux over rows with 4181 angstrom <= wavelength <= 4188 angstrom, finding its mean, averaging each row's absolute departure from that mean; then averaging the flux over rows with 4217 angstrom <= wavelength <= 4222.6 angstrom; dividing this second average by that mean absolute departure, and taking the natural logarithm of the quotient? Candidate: 2.9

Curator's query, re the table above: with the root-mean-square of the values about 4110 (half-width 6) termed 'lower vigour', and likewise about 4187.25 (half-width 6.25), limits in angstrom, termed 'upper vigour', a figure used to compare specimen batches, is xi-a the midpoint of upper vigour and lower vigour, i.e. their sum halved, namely 24.5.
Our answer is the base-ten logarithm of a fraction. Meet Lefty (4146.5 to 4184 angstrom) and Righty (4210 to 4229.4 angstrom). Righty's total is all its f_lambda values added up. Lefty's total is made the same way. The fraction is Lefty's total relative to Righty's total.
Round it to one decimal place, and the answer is 0.3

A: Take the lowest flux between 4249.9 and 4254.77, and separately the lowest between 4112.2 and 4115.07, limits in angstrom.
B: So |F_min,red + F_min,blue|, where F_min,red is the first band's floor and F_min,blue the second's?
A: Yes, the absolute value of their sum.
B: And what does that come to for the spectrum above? 47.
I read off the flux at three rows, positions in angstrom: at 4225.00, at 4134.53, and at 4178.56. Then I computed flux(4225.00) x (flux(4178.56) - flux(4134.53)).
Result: 19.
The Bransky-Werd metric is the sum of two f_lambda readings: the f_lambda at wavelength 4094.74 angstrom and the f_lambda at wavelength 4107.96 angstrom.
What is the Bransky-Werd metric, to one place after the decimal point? 49.7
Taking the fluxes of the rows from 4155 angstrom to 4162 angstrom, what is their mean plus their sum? 210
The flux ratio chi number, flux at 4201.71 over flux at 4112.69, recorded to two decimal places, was 0.99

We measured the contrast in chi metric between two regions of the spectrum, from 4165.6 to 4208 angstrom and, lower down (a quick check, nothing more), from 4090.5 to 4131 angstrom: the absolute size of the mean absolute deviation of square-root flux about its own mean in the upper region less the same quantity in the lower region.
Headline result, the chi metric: 0.09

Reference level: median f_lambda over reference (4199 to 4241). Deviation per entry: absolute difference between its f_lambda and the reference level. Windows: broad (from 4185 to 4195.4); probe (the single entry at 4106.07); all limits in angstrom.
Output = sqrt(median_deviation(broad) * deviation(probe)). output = 1.1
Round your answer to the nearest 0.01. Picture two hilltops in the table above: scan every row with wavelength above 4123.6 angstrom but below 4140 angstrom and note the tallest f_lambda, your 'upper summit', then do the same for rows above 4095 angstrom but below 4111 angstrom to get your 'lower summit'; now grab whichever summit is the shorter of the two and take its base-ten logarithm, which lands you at 1.40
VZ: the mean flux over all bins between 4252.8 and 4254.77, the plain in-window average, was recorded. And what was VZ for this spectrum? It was 25.5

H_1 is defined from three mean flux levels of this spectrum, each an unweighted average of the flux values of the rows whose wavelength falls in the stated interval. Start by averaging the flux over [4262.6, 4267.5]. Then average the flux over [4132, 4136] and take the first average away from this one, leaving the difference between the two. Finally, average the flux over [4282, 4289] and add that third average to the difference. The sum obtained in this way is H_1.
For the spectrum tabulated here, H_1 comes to 22.6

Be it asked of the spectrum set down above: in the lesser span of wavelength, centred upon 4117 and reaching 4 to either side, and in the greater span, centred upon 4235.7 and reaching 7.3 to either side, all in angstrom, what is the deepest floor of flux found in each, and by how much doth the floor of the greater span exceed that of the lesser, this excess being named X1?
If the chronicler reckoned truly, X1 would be -1.1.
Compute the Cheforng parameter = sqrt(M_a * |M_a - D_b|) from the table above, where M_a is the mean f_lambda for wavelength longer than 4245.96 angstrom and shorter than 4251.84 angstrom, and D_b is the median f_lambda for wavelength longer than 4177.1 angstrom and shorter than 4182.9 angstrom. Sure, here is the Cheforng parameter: 6.8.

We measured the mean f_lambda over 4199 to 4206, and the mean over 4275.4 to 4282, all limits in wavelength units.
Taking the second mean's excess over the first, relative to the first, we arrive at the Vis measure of -0.074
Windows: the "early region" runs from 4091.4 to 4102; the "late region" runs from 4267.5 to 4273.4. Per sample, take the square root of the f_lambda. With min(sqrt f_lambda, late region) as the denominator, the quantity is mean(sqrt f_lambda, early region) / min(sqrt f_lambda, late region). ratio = 1.04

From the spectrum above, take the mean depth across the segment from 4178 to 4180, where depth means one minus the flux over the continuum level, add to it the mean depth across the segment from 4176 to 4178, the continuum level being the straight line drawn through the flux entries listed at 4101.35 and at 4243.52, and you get -0.55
